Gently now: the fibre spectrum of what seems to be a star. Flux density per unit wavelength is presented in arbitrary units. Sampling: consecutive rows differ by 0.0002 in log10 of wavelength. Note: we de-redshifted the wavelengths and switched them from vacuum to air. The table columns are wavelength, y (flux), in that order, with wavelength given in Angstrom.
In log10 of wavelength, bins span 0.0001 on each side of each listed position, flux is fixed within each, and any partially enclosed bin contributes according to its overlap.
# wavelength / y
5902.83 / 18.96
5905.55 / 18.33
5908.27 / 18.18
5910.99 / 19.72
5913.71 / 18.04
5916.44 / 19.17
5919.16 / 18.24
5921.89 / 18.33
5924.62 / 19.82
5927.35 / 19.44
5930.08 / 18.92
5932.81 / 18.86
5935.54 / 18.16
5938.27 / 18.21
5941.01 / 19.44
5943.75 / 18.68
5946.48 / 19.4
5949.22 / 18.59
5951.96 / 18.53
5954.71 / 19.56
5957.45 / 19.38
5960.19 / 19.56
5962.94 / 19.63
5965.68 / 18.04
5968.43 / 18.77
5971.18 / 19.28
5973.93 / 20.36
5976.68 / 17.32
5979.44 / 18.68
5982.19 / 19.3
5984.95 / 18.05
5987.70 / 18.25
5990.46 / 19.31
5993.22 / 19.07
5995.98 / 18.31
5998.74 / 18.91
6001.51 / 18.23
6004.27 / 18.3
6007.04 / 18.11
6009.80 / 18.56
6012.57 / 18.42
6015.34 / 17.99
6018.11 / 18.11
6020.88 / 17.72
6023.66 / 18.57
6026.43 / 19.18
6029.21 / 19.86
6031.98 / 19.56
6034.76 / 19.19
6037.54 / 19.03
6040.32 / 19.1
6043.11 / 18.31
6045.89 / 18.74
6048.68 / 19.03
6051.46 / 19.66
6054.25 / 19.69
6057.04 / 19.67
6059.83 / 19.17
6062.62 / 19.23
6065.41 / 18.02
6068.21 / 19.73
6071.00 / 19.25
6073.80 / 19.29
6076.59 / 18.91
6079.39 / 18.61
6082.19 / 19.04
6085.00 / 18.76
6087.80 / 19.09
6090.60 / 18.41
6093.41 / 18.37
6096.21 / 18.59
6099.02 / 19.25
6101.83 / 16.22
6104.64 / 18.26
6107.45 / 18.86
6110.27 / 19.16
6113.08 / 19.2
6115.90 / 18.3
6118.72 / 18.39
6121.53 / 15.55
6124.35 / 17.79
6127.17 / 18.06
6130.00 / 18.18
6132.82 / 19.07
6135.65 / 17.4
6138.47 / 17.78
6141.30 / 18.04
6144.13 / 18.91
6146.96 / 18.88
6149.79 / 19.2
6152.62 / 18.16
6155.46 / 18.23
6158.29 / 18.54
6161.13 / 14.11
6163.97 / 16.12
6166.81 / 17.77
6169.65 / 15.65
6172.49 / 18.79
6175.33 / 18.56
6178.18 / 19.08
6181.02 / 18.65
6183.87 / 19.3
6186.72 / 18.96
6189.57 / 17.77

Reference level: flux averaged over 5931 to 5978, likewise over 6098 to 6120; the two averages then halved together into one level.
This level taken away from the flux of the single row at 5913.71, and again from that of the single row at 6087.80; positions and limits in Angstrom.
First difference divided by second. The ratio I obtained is -1.6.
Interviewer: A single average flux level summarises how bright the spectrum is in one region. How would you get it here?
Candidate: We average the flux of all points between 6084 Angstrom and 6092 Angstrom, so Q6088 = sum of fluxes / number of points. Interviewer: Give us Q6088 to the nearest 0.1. 18.8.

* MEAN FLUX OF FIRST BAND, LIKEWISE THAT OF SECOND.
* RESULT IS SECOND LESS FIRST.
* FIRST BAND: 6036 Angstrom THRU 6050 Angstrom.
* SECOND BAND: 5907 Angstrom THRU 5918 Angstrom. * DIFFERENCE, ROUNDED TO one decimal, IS -0.1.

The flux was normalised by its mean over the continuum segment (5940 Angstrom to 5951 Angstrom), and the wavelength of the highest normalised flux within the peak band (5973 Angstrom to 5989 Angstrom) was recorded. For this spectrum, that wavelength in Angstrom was 5973.93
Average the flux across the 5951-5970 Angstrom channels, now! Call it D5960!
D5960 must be 19.1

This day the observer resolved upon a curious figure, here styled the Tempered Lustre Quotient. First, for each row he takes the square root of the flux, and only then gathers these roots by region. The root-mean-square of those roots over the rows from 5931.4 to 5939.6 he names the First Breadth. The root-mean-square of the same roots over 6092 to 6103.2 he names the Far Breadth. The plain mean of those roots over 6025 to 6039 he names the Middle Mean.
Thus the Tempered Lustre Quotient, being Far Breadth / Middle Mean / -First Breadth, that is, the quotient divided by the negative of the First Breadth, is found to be -0.225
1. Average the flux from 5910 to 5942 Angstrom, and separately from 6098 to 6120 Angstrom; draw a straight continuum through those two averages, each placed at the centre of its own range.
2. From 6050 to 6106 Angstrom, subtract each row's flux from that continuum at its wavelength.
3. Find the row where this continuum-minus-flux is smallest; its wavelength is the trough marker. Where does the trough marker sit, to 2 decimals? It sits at 6068.21 Angstrom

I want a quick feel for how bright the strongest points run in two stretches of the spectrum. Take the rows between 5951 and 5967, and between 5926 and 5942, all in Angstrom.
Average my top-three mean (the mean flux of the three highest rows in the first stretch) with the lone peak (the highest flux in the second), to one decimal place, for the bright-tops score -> 19.5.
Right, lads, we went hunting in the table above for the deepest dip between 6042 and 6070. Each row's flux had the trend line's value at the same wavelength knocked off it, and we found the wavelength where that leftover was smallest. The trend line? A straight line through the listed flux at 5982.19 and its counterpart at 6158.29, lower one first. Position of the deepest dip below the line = 6065.41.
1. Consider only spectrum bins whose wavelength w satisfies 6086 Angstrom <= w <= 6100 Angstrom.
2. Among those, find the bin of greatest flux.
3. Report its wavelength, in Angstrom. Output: 6099.02 Angstrom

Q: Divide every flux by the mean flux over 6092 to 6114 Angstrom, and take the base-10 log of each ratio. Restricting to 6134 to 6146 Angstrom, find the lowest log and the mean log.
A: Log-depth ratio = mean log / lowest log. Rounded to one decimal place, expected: 0.4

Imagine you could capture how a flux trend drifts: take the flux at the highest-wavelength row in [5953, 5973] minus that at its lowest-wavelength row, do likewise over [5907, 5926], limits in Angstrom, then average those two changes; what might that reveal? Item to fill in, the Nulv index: 0.68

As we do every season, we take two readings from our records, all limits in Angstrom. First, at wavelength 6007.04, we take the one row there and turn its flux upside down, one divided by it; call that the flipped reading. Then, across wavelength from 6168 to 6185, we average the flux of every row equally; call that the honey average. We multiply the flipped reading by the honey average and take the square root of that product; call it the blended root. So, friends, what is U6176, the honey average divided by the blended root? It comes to 18.2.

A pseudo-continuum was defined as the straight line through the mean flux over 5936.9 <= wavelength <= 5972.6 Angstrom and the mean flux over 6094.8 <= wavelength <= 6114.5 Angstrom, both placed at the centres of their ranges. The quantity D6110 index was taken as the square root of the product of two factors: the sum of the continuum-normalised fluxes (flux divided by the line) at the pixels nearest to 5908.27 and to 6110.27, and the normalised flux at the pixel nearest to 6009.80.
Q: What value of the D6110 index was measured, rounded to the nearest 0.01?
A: 1.40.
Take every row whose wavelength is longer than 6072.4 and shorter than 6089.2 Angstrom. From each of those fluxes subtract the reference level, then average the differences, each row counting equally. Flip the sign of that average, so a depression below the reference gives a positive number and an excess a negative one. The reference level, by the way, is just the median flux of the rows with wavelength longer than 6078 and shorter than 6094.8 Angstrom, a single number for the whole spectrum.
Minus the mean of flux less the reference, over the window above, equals -0.26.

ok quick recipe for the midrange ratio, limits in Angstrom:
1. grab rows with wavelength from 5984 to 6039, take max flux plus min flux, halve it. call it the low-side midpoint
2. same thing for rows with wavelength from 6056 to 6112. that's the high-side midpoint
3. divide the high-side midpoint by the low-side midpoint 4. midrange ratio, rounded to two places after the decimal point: 0.96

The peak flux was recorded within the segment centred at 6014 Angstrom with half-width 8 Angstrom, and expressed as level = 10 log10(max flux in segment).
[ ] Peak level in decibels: 12.7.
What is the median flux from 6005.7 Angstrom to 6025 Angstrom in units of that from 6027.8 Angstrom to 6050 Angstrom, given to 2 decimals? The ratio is 0.95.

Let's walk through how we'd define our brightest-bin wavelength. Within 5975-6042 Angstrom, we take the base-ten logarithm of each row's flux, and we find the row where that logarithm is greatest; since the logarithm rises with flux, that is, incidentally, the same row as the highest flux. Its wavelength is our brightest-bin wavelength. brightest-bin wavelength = 6029.21 Angstrom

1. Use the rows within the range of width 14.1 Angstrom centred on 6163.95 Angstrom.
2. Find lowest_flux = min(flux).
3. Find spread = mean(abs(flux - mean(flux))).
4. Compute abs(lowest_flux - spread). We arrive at 12.7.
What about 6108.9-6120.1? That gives 17.9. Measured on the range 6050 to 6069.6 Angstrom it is 17.6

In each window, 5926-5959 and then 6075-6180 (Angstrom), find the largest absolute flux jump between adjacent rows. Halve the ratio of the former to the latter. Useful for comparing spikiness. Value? 0.14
